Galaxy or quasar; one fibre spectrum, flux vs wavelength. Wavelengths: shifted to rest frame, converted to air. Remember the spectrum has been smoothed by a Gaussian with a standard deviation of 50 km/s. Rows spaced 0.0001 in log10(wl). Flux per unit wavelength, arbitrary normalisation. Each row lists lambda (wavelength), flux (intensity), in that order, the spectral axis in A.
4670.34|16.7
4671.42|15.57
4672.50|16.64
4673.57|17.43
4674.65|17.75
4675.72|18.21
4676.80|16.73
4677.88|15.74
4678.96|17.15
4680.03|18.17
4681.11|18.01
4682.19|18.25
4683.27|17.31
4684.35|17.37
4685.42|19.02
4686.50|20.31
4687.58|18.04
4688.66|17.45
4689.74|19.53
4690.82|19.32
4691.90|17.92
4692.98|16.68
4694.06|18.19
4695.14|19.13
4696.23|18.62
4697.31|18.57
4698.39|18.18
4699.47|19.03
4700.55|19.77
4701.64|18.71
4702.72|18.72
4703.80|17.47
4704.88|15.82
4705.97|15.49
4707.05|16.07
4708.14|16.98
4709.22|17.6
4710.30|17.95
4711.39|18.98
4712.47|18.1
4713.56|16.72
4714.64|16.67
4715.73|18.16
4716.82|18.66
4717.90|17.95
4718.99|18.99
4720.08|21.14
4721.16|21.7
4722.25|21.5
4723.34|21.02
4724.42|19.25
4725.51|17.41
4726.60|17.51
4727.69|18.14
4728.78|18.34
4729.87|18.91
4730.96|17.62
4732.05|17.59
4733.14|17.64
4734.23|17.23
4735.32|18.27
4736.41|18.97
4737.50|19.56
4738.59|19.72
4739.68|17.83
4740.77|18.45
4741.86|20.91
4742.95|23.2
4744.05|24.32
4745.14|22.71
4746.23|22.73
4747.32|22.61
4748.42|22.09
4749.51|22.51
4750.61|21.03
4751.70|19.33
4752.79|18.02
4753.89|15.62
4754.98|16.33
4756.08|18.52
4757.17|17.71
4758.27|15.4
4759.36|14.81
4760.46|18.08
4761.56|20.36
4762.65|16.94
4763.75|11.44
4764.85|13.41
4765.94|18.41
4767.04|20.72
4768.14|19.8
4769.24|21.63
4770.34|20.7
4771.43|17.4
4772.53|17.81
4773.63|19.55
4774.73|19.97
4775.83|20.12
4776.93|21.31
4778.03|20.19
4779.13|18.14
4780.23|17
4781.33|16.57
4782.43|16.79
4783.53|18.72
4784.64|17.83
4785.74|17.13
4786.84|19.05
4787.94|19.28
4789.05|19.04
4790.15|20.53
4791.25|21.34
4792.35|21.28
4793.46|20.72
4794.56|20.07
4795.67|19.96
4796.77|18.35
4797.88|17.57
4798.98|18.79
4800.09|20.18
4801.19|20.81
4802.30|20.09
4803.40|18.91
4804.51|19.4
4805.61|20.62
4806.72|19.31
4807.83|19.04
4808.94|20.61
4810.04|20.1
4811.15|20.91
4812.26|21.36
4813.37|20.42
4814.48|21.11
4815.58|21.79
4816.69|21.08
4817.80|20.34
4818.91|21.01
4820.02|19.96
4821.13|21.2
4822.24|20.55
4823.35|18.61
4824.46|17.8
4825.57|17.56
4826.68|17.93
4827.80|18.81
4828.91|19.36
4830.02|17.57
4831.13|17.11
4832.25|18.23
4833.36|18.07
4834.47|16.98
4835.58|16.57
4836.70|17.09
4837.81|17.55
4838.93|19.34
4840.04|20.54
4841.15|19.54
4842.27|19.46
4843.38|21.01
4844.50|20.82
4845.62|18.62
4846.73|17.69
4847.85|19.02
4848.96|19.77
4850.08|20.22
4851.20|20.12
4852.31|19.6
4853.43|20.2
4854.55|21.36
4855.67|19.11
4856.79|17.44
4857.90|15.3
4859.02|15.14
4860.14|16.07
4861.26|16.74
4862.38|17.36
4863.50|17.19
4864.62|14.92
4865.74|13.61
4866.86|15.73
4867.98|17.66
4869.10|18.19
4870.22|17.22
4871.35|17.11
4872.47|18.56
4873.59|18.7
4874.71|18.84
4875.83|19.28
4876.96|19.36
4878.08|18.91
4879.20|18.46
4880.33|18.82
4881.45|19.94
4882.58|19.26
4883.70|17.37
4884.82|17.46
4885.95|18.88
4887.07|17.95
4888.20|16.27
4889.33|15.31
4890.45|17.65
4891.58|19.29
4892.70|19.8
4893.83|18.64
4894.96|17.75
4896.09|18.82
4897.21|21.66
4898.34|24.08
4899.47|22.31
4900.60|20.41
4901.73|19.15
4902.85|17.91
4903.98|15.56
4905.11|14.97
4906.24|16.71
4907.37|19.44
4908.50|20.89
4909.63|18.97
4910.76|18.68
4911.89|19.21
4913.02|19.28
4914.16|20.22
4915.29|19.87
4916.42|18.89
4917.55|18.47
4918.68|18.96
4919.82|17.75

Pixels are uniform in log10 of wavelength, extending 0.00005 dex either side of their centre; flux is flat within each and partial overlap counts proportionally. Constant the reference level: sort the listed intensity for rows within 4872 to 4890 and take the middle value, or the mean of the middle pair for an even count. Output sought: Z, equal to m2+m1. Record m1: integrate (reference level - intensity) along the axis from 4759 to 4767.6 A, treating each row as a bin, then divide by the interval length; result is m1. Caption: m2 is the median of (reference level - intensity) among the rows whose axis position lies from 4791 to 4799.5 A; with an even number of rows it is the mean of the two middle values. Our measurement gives 0.7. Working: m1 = 1.9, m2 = -1.3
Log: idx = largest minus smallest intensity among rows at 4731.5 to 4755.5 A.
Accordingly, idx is 9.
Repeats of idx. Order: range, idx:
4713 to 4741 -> 5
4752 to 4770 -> 10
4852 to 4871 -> 8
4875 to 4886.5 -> 3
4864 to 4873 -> 5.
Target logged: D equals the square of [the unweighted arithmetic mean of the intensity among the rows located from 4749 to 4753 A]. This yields 409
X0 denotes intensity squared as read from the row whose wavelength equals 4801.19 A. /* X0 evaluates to 433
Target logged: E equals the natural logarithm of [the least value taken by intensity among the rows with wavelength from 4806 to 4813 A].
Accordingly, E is 2.95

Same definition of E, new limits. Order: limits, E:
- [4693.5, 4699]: 2.90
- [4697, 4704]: 2.86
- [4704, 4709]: 2.74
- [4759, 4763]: 2.70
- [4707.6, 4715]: 2.81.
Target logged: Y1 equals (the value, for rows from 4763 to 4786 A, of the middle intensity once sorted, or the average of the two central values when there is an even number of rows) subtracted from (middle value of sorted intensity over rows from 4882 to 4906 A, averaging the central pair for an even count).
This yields 0.2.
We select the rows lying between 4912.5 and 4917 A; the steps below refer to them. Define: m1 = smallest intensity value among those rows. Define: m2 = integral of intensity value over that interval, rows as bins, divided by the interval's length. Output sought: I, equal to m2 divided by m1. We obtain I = 1.04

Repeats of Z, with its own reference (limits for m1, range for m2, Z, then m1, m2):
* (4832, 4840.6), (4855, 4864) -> 2.5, 0.7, 1.8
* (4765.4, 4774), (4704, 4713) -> 0.7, -0.7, 1.5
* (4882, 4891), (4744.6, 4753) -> -2.3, 1.2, -3.5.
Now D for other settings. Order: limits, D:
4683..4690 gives 340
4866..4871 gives 296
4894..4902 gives 424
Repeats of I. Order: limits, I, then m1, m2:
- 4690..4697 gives 1.10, 16.68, 18.4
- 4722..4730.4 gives 1.09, 17.41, 18.9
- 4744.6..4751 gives 1.06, 21.03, 22.3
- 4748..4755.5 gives 1.23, 15.62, 19.2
